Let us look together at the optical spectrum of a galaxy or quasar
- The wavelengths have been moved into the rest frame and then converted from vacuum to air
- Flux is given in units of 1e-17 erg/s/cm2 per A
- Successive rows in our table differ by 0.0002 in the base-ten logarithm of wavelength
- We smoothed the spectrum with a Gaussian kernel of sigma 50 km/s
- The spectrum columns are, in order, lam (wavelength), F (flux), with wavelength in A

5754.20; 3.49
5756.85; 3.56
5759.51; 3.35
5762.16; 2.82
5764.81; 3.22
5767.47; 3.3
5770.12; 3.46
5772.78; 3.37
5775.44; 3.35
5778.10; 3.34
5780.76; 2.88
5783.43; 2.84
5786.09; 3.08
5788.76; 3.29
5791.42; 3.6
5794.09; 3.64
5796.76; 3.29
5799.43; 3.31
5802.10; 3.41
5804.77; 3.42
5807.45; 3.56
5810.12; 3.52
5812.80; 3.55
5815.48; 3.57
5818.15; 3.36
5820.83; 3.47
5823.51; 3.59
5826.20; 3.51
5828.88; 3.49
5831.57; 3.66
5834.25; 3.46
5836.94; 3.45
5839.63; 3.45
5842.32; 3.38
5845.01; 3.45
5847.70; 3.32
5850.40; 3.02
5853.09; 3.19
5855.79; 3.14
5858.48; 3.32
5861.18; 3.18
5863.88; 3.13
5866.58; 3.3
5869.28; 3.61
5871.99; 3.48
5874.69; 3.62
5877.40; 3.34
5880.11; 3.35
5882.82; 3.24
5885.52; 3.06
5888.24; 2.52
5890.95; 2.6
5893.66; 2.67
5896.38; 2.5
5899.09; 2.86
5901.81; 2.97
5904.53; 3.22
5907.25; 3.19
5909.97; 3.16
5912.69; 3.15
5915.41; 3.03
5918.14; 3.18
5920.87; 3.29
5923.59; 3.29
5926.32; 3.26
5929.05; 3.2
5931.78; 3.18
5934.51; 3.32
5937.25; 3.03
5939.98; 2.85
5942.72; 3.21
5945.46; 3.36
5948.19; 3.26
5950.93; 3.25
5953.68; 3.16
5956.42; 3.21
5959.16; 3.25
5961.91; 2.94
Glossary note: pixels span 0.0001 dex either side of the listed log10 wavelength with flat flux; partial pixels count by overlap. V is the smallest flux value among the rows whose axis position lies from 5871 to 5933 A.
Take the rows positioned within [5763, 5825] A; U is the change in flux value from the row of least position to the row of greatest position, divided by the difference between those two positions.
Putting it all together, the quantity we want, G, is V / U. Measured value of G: 397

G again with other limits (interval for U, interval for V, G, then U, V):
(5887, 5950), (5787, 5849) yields 267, 0.0123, 3.29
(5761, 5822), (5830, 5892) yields 227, 0.0111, 2.52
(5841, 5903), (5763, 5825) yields -412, -0.0069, 2.84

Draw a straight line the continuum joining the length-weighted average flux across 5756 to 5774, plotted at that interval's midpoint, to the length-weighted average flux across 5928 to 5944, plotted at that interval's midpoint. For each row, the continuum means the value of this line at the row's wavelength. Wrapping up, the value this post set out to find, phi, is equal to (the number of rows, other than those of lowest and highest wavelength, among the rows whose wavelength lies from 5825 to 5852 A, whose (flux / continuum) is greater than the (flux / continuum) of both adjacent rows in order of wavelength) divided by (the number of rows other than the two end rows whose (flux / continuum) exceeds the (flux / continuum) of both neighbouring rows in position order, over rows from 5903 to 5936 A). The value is 3.0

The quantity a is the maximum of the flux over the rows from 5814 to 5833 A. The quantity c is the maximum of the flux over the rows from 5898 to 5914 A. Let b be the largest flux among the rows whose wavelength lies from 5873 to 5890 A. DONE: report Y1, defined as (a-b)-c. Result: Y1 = -3.2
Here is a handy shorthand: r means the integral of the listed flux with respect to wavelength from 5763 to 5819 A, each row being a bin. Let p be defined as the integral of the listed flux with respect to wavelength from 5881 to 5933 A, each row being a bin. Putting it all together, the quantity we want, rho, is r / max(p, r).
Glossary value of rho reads 1.0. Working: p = 158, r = 187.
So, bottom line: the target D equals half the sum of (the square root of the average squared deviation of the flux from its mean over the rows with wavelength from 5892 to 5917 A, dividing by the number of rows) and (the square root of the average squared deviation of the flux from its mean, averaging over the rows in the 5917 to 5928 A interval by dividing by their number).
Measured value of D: 0.14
